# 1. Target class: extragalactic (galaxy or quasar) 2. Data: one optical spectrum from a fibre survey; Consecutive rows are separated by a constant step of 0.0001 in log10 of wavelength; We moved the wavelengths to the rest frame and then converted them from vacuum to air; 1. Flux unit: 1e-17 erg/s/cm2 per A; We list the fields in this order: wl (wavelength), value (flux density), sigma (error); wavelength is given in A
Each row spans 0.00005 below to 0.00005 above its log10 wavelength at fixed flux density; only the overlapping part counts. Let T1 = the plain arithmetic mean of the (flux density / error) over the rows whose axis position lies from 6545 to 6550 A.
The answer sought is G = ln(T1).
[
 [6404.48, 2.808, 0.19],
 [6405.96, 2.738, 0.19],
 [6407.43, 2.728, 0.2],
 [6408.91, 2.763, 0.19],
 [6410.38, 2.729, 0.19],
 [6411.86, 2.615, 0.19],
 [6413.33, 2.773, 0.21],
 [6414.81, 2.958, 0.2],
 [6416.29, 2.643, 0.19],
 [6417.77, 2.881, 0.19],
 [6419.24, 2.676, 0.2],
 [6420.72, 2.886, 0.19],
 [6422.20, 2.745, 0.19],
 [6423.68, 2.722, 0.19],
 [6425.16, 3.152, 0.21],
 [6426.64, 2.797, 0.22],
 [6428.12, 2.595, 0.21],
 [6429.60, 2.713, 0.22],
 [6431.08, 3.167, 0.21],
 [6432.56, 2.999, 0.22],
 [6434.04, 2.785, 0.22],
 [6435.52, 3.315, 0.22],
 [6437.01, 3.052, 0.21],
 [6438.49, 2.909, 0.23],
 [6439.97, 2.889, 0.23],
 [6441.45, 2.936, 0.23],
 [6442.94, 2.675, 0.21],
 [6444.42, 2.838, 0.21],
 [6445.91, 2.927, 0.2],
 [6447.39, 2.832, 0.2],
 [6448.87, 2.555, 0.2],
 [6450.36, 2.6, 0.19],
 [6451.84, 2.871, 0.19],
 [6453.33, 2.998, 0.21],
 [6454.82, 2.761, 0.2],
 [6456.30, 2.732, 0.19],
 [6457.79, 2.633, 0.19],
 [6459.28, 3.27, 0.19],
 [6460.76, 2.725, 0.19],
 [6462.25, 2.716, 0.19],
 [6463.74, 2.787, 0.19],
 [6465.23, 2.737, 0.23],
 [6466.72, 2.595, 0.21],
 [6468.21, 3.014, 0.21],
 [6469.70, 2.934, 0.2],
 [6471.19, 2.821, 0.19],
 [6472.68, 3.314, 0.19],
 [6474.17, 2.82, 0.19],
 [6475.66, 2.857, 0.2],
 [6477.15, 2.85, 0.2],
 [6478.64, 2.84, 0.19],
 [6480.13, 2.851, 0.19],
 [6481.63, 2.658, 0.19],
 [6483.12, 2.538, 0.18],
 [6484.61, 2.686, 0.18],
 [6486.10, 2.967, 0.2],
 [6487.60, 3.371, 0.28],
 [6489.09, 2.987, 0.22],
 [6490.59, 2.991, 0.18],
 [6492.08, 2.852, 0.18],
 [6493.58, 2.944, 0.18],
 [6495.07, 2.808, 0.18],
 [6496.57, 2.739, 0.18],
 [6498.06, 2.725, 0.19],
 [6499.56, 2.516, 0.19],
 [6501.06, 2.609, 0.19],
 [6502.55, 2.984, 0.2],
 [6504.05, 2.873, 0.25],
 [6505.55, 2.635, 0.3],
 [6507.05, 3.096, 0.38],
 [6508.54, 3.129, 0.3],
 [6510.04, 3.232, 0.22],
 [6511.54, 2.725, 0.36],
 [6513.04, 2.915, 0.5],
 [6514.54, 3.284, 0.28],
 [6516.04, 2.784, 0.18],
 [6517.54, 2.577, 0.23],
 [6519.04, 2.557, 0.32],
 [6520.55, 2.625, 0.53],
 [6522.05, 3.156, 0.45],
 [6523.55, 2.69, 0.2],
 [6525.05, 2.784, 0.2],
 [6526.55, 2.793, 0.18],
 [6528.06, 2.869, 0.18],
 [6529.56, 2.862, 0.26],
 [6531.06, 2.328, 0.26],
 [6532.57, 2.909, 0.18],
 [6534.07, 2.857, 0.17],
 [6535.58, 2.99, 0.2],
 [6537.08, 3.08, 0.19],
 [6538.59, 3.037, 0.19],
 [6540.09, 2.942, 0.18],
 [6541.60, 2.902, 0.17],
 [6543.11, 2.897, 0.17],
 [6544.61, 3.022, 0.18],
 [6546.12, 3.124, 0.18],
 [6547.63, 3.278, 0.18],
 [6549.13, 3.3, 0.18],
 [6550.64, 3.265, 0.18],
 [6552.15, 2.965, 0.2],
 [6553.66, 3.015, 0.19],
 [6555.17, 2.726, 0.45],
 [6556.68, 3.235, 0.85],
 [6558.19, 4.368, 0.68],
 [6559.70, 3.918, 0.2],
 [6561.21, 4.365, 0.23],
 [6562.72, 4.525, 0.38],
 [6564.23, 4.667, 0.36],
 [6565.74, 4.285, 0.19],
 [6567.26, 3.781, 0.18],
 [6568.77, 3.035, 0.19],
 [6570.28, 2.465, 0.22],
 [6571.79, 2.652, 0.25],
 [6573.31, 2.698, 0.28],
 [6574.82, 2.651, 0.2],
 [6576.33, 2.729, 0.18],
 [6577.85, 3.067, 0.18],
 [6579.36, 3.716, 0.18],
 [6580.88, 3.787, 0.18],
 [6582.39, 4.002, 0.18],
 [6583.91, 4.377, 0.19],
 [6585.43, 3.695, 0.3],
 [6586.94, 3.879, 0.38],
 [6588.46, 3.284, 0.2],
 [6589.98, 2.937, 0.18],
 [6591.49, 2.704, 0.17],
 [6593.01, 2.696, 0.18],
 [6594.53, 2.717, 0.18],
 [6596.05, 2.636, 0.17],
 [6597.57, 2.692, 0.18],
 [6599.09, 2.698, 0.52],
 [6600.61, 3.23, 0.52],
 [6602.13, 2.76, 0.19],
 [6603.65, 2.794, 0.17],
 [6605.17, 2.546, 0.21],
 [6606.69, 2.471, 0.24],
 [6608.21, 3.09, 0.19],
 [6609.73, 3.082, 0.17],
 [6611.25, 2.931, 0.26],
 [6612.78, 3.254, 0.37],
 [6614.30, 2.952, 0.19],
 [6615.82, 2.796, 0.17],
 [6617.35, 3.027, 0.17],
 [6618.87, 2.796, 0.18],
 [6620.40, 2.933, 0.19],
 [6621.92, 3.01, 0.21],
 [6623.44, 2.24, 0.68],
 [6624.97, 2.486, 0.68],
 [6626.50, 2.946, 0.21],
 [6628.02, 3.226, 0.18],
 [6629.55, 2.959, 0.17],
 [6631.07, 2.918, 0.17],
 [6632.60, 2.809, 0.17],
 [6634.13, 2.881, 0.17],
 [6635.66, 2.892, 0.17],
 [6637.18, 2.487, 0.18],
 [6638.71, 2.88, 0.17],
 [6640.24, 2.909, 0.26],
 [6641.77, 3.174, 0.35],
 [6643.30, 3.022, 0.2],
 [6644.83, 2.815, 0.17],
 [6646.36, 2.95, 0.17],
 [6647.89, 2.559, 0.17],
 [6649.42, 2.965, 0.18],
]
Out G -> 2.89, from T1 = 18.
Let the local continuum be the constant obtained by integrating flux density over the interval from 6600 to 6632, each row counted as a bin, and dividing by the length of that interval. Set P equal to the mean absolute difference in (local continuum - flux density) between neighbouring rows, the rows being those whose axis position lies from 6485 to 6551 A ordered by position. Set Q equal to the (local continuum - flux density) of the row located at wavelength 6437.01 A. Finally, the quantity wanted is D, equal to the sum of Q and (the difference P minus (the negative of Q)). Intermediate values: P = 0.184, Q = -0.2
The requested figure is -0.2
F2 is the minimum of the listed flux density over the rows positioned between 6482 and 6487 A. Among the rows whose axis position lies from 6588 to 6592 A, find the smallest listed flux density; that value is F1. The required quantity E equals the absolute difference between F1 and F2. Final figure 0.17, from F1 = 2.704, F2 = 2.538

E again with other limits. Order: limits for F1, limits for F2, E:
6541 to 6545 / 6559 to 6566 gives 1.02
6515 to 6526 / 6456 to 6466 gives 0.08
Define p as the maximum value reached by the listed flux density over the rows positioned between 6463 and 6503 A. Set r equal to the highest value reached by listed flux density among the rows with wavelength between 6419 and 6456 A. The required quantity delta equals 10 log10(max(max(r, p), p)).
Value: 5.3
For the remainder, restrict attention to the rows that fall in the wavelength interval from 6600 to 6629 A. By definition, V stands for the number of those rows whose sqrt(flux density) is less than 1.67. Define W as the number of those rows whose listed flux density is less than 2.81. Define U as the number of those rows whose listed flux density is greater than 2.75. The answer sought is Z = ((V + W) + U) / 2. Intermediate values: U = 15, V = 5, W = 8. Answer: 14.0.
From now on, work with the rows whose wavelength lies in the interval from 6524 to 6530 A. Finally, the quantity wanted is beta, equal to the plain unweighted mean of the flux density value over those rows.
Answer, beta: 2.83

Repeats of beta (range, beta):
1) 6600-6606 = 2.83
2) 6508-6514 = 3.00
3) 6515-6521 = 2.64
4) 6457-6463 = 2.84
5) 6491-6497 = 2.84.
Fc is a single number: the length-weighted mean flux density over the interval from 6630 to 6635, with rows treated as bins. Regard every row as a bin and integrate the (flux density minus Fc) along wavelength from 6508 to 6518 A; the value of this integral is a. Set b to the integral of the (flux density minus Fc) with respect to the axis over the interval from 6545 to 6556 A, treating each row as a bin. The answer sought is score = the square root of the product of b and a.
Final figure 1.4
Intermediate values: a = 0.82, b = 2.4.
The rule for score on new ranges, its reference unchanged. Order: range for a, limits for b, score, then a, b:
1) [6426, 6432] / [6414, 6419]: 0.3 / -0.31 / -0.3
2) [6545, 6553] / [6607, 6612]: 1.1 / 2.42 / 0.5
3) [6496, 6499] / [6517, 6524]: 0.7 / -0.47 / -1.0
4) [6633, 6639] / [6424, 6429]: 0.3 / -0.58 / -0.2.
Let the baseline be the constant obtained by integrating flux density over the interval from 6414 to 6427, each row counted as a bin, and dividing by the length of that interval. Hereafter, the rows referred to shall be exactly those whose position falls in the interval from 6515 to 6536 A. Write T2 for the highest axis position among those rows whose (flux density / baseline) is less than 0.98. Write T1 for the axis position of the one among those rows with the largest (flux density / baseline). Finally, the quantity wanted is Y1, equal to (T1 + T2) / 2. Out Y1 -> 6526.6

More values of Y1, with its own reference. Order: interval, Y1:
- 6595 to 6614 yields 6609.7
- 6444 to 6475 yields 6469.7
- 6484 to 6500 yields 6493.6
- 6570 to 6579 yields 6577.1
